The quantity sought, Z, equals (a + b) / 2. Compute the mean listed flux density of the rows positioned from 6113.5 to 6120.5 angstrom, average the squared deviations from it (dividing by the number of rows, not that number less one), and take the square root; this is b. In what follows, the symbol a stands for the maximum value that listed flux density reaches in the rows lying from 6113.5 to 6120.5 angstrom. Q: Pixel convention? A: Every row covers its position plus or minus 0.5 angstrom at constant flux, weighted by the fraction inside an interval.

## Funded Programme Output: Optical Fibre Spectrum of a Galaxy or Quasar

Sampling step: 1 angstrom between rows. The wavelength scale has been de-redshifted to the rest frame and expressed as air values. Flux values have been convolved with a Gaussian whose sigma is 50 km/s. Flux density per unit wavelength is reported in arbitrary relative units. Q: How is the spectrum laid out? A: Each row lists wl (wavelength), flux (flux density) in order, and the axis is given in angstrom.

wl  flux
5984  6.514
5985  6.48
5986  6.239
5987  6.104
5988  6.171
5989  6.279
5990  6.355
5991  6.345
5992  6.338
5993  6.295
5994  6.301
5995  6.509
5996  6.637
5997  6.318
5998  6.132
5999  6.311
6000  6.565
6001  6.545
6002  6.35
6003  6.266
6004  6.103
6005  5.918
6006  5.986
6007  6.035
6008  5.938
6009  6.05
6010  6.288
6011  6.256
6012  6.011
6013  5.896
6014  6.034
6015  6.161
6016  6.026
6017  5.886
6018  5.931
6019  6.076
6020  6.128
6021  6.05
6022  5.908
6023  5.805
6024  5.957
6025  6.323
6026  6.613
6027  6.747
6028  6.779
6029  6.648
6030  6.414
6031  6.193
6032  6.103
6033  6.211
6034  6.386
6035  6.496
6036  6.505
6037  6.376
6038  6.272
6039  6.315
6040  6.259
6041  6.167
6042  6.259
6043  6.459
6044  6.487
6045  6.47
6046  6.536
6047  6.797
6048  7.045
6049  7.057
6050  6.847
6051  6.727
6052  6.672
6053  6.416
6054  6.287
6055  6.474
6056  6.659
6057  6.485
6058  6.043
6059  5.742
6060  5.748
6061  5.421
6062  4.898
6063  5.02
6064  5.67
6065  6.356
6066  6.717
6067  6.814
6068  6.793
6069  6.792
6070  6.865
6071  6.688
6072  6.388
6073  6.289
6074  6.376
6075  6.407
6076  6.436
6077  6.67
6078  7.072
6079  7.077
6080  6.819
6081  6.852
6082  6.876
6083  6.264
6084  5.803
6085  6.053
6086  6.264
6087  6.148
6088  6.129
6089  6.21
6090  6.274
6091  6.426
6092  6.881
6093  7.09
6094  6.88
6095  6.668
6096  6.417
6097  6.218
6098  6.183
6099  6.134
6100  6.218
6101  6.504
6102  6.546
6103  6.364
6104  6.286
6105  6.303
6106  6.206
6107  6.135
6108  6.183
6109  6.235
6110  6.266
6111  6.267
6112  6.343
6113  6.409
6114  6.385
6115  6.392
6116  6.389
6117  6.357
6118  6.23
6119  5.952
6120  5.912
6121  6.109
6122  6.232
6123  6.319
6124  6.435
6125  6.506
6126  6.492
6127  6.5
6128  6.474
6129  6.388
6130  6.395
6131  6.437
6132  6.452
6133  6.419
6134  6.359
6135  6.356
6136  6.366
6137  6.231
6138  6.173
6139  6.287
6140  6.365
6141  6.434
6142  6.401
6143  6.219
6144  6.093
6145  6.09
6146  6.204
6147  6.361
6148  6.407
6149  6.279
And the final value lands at 3.29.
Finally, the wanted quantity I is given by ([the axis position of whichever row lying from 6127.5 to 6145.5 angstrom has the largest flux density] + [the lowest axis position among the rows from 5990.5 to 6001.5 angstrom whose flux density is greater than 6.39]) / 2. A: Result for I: 6061.5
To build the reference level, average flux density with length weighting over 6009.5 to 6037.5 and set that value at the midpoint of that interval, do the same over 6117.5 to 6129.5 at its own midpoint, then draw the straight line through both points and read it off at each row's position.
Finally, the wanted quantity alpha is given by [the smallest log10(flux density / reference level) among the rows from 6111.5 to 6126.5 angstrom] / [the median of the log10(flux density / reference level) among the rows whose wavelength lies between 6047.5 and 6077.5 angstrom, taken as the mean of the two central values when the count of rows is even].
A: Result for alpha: -2.0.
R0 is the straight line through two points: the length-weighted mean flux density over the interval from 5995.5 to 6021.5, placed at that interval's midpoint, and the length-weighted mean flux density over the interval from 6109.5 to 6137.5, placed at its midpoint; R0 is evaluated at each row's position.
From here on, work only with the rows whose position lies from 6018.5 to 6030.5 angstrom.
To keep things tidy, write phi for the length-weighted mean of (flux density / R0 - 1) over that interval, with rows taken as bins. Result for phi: 0.018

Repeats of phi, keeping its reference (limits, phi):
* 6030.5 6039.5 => 0.020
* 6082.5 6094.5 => 0.014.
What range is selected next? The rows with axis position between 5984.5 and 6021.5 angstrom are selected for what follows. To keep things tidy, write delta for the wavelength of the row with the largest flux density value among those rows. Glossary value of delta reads 5996 angstrom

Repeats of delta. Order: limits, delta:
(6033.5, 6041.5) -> 6036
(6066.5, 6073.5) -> 6070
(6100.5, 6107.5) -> 6102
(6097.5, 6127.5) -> 6102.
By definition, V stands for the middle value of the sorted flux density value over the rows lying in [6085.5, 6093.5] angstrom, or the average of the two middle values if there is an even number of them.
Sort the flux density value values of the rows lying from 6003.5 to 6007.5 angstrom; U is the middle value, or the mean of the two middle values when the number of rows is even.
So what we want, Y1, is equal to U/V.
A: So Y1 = 0.96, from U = 6.01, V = 6.27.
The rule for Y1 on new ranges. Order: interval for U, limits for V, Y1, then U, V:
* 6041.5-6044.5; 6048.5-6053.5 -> 0.96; 6.46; 6.73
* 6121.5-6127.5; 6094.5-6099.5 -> 1.04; 6.46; 6.22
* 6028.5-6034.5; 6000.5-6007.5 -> 1.03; 6.30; 6.10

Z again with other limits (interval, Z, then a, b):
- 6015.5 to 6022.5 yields 3.11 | 6.128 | 0.09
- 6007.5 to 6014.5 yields 3.21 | 6.288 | 0.14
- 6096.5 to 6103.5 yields 3.35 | 6.546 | 0.15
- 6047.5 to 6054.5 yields 3.66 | 7.057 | 0.27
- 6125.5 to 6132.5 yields 3.27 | 6.5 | 0.04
